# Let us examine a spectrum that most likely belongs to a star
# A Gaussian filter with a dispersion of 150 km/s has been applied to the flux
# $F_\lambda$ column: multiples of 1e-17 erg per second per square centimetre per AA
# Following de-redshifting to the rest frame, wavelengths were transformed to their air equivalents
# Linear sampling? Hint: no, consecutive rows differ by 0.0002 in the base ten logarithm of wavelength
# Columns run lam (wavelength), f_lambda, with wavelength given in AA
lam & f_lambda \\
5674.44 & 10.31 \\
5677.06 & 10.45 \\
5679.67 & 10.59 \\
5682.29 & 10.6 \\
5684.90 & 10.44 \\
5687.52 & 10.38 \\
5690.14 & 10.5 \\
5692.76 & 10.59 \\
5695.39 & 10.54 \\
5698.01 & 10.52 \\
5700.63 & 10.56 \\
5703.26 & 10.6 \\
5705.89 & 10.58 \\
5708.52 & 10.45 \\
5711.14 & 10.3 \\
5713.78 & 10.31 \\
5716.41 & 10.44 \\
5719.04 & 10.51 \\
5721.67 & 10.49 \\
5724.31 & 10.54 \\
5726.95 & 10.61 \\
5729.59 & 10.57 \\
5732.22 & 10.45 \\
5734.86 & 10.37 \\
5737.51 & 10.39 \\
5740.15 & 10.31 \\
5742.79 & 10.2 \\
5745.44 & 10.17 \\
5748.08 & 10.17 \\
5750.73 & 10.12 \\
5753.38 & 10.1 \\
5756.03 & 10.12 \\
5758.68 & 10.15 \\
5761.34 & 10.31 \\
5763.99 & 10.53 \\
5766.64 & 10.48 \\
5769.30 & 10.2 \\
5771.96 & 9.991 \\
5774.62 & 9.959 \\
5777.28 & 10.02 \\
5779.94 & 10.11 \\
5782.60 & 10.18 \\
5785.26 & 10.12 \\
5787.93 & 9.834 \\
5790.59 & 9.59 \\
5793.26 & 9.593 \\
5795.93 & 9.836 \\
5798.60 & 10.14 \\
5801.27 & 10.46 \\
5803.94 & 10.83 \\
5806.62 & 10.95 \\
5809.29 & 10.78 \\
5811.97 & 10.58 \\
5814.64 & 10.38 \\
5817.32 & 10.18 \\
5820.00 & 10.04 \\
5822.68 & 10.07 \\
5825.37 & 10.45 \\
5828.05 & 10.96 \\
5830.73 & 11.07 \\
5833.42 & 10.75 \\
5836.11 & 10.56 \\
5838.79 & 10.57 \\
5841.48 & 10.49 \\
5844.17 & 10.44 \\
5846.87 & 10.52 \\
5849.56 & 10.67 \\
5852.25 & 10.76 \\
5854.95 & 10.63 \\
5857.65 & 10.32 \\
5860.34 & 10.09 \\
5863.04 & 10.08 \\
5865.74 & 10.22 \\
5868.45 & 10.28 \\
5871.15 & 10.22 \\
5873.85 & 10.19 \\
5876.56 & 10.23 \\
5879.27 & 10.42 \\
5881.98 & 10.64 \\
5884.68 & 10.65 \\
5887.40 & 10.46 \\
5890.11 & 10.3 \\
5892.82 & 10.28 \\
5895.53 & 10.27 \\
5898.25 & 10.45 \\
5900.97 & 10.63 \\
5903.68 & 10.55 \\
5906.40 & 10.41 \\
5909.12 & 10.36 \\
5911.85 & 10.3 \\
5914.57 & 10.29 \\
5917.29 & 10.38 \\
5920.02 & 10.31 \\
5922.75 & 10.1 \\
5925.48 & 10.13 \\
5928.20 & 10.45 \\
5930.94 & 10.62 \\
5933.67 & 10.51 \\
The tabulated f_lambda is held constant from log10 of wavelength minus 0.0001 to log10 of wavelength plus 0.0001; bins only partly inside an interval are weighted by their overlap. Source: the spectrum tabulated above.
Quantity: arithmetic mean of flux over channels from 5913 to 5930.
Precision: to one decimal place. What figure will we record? 10.3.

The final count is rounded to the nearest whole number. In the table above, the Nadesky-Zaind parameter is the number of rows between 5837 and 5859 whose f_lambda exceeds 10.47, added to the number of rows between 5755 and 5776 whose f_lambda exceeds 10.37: 8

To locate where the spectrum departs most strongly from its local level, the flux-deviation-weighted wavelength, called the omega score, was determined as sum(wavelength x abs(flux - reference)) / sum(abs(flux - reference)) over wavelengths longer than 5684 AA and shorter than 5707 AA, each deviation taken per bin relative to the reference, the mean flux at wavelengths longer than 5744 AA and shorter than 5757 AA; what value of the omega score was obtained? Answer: 5696.3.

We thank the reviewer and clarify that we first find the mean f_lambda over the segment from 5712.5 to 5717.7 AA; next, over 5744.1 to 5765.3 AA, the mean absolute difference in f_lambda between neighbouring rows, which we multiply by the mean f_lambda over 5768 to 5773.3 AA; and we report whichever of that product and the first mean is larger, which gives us 10.4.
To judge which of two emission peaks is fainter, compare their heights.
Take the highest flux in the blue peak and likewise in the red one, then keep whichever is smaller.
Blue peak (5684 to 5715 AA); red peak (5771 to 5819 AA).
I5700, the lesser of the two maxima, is 10.6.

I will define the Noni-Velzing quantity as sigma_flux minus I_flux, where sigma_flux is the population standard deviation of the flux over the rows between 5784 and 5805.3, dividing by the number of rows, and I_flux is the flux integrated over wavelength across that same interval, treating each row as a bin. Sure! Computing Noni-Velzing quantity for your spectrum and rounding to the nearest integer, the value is -214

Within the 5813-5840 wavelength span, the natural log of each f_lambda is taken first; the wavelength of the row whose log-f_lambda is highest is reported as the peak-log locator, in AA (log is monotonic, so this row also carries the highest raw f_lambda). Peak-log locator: 5830.73 AA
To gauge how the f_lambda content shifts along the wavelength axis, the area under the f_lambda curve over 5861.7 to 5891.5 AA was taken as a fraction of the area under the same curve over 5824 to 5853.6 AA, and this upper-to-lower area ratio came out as 0.976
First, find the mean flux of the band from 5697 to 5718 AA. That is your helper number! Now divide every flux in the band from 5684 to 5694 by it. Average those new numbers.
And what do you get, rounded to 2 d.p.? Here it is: 1.00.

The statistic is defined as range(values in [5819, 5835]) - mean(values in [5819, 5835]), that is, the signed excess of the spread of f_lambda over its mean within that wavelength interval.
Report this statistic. -9.5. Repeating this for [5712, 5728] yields -10.2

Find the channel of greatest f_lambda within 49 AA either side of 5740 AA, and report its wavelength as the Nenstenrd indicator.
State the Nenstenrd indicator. 5726.95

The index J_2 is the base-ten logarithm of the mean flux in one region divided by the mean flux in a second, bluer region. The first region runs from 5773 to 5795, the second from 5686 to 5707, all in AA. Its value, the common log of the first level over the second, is -0.026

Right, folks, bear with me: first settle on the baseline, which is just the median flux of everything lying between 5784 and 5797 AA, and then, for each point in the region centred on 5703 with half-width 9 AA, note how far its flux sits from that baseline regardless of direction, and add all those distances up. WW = 5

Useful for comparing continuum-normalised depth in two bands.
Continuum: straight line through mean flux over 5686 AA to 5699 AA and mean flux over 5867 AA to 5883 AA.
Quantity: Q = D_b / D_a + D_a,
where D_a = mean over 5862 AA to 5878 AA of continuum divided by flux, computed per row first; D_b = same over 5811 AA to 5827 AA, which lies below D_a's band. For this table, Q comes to 2.01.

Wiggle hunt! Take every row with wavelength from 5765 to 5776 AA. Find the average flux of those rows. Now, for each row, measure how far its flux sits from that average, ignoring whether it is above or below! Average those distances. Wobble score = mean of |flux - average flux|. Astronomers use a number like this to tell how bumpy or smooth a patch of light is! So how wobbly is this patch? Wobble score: 0.18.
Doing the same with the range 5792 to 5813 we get 0.40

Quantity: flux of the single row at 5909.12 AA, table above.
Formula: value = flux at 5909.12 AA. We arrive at 10.36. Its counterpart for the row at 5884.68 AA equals 10.65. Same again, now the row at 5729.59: 10.57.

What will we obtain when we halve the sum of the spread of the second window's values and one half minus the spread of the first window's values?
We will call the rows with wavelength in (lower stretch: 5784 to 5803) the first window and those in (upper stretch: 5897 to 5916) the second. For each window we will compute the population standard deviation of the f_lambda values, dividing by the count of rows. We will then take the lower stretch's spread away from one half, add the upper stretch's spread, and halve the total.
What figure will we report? 0.16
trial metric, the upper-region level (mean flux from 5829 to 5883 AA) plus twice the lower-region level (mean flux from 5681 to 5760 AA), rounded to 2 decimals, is 31.26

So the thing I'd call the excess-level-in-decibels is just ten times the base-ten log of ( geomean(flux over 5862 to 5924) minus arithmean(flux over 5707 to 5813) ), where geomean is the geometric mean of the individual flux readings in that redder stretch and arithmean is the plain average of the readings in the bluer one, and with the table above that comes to -12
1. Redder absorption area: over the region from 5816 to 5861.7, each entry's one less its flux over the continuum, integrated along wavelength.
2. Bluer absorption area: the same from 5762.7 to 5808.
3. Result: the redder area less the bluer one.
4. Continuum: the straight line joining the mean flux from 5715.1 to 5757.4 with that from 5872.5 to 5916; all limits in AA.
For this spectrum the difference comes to -1.4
